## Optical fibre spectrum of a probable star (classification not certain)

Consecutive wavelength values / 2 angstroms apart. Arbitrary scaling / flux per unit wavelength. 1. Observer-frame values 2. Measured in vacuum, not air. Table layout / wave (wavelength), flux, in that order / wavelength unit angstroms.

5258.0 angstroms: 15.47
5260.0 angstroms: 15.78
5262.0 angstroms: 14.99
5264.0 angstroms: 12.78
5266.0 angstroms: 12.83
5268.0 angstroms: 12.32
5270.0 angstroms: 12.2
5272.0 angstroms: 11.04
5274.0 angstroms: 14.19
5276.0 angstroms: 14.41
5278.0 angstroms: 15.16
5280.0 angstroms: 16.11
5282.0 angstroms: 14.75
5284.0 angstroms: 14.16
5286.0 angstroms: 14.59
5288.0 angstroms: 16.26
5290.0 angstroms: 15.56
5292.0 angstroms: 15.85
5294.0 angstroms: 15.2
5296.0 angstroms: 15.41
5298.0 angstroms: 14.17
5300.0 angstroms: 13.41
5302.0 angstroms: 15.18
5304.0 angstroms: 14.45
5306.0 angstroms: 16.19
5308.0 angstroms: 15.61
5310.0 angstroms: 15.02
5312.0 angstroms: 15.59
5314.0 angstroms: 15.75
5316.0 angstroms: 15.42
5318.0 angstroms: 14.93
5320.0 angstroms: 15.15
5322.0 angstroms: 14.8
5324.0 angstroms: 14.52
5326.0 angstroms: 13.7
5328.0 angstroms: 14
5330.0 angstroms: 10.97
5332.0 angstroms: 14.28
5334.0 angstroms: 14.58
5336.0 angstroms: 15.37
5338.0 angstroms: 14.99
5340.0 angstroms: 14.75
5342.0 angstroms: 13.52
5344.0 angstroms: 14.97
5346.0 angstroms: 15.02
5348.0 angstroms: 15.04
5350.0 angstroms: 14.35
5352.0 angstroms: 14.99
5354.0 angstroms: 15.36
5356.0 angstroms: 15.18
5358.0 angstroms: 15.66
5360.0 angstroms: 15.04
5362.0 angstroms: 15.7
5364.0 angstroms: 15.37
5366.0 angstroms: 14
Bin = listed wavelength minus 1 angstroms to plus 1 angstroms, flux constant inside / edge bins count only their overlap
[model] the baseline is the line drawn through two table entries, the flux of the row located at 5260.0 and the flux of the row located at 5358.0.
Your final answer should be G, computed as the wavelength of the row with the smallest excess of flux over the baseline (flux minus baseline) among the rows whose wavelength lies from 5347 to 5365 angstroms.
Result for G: 5350.0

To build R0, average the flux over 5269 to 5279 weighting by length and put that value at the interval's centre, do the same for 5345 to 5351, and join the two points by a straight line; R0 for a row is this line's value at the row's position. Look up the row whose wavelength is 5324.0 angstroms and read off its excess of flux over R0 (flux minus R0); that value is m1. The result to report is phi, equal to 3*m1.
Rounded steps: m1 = 0.17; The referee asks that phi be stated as 0.5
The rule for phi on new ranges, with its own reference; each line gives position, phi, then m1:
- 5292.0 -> 6.3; 2.11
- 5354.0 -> 1.3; 0.44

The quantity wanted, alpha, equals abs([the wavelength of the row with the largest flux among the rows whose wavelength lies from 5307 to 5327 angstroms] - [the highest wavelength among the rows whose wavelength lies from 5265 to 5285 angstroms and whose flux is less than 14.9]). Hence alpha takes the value 30 angstroms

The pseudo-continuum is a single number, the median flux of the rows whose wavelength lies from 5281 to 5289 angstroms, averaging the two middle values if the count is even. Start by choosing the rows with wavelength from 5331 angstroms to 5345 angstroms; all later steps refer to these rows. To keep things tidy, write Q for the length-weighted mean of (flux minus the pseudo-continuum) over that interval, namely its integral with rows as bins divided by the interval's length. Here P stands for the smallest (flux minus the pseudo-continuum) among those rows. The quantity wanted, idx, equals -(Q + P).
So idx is 1.2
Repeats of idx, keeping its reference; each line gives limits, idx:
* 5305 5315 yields -1.3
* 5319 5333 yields 4.5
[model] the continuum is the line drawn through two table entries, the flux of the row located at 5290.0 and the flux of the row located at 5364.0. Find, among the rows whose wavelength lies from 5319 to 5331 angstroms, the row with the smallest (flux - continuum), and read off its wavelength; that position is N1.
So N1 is 5330.0 angstroms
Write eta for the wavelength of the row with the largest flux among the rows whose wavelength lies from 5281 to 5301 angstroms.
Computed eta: 5288.0 angstroms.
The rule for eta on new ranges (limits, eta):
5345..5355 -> 5354.0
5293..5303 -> 5296.0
